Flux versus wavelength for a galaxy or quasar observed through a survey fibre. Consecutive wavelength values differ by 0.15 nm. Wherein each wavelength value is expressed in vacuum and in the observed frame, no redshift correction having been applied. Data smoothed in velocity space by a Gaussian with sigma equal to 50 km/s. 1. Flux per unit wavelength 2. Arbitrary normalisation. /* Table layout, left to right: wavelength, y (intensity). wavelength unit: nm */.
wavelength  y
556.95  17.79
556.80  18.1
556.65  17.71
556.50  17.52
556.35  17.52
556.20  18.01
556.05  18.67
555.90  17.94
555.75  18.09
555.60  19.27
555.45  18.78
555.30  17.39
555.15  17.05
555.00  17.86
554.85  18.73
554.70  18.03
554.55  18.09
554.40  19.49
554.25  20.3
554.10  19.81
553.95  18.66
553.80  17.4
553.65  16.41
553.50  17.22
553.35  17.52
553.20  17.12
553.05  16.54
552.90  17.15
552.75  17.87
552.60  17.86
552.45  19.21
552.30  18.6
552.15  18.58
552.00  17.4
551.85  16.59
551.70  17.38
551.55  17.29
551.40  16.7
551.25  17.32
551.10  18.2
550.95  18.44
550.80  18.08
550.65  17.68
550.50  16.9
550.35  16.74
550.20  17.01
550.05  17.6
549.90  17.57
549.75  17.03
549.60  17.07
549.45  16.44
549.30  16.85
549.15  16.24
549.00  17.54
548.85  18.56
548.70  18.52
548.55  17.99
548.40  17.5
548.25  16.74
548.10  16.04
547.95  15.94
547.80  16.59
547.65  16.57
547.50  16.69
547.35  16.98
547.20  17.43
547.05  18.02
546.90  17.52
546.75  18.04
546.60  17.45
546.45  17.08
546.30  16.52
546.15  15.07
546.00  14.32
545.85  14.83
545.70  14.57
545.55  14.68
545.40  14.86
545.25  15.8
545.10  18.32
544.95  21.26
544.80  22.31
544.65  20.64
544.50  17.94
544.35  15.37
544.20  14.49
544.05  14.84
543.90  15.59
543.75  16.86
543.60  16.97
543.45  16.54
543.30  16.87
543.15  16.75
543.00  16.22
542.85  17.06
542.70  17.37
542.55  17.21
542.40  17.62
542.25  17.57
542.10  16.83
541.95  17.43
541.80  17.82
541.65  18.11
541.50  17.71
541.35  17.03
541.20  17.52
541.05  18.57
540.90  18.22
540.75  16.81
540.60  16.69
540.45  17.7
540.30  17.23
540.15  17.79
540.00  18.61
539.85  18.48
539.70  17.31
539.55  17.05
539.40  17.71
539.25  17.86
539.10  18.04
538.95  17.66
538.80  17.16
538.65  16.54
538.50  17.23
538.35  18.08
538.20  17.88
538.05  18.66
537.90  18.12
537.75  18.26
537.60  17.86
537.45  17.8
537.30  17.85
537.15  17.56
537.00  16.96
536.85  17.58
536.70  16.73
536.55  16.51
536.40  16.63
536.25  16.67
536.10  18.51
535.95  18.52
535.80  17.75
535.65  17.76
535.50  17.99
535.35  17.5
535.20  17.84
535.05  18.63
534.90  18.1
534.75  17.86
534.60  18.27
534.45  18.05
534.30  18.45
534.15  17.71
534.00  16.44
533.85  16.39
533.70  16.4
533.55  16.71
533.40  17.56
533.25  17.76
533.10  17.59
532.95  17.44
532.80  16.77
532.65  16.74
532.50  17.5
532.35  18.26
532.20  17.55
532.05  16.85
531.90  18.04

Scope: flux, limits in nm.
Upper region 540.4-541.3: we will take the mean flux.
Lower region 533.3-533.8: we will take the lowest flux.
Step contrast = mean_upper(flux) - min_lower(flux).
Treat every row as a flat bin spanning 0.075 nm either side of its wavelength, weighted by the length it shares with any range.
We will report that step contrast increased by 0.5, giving 1.7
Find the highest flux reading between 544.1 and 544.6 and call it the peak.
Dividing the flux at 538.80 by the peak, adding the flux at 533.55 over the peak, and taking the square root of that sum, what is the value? 1.37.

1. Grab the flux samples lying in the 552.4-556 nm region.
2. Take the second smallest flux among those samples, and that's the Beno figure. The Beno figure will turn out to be 16.54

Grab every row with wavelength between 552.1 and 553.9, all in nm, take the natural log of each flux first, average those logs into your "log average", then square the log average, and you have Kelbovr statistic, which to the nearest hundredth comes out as 8.23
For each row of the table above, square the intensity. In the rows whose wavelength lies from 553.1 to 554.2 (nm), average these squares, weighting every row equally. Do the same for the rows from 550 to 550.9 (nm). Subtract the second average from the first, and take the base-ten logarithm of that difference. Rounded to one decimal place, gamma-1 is 1.2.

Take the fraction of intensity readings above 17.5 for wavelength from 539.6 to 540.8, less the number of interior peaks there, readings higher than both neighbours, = -1.50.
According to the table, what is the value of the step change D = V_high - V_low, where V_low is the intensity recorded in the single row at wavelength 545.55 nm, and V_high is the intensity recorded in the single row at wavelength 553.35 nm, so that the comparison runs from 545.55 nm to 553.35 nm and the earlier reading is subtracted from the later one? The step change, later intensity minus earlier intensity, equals 2.8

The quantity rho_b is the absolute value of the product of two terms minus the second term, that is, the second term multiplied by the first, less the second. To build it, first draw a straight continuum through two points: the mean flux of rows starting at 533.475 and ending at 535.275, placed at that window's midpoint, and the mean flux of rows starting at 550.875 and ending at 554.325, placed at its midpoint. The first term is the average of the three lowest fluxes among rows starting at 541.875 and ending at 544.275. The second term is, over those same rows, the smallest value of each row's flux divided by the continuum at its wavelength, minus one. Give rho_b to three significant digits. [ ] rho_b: 2.53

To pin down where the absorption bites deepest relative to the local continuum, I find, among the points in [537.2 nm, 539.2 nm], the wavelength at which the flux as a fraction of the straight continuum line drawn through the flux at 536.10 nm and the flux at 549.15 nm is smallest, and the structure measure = 538.65 nm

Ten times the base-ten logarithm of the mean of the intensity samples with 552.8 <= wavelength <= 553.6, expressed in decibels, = 12.33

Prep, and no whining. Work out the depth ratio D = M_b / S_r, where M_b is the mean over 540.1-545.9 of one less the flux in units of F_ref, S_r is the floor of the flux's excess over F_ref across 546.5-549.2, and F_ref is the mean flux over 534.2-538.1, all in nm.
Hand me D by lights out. -0.020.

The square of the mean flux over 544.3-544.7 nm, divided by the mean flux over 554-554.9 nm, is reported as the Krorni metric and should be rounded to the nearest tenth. 17.0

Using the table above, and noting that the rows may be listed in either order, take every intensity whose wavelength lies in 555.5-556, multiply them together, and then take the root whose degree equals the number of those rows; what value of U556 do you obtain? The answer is 18.4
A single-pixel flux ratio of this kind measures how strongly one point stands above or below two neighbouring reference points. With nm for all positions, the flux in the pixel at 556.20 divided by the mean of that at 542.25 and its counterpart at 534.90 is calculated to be 1.01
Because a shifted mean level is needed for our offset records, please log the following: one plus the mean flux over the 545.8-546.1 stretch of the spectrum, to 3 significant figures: 15.6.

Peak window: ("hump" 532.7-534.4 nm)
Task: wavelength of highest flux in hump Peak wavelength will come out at 534.30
